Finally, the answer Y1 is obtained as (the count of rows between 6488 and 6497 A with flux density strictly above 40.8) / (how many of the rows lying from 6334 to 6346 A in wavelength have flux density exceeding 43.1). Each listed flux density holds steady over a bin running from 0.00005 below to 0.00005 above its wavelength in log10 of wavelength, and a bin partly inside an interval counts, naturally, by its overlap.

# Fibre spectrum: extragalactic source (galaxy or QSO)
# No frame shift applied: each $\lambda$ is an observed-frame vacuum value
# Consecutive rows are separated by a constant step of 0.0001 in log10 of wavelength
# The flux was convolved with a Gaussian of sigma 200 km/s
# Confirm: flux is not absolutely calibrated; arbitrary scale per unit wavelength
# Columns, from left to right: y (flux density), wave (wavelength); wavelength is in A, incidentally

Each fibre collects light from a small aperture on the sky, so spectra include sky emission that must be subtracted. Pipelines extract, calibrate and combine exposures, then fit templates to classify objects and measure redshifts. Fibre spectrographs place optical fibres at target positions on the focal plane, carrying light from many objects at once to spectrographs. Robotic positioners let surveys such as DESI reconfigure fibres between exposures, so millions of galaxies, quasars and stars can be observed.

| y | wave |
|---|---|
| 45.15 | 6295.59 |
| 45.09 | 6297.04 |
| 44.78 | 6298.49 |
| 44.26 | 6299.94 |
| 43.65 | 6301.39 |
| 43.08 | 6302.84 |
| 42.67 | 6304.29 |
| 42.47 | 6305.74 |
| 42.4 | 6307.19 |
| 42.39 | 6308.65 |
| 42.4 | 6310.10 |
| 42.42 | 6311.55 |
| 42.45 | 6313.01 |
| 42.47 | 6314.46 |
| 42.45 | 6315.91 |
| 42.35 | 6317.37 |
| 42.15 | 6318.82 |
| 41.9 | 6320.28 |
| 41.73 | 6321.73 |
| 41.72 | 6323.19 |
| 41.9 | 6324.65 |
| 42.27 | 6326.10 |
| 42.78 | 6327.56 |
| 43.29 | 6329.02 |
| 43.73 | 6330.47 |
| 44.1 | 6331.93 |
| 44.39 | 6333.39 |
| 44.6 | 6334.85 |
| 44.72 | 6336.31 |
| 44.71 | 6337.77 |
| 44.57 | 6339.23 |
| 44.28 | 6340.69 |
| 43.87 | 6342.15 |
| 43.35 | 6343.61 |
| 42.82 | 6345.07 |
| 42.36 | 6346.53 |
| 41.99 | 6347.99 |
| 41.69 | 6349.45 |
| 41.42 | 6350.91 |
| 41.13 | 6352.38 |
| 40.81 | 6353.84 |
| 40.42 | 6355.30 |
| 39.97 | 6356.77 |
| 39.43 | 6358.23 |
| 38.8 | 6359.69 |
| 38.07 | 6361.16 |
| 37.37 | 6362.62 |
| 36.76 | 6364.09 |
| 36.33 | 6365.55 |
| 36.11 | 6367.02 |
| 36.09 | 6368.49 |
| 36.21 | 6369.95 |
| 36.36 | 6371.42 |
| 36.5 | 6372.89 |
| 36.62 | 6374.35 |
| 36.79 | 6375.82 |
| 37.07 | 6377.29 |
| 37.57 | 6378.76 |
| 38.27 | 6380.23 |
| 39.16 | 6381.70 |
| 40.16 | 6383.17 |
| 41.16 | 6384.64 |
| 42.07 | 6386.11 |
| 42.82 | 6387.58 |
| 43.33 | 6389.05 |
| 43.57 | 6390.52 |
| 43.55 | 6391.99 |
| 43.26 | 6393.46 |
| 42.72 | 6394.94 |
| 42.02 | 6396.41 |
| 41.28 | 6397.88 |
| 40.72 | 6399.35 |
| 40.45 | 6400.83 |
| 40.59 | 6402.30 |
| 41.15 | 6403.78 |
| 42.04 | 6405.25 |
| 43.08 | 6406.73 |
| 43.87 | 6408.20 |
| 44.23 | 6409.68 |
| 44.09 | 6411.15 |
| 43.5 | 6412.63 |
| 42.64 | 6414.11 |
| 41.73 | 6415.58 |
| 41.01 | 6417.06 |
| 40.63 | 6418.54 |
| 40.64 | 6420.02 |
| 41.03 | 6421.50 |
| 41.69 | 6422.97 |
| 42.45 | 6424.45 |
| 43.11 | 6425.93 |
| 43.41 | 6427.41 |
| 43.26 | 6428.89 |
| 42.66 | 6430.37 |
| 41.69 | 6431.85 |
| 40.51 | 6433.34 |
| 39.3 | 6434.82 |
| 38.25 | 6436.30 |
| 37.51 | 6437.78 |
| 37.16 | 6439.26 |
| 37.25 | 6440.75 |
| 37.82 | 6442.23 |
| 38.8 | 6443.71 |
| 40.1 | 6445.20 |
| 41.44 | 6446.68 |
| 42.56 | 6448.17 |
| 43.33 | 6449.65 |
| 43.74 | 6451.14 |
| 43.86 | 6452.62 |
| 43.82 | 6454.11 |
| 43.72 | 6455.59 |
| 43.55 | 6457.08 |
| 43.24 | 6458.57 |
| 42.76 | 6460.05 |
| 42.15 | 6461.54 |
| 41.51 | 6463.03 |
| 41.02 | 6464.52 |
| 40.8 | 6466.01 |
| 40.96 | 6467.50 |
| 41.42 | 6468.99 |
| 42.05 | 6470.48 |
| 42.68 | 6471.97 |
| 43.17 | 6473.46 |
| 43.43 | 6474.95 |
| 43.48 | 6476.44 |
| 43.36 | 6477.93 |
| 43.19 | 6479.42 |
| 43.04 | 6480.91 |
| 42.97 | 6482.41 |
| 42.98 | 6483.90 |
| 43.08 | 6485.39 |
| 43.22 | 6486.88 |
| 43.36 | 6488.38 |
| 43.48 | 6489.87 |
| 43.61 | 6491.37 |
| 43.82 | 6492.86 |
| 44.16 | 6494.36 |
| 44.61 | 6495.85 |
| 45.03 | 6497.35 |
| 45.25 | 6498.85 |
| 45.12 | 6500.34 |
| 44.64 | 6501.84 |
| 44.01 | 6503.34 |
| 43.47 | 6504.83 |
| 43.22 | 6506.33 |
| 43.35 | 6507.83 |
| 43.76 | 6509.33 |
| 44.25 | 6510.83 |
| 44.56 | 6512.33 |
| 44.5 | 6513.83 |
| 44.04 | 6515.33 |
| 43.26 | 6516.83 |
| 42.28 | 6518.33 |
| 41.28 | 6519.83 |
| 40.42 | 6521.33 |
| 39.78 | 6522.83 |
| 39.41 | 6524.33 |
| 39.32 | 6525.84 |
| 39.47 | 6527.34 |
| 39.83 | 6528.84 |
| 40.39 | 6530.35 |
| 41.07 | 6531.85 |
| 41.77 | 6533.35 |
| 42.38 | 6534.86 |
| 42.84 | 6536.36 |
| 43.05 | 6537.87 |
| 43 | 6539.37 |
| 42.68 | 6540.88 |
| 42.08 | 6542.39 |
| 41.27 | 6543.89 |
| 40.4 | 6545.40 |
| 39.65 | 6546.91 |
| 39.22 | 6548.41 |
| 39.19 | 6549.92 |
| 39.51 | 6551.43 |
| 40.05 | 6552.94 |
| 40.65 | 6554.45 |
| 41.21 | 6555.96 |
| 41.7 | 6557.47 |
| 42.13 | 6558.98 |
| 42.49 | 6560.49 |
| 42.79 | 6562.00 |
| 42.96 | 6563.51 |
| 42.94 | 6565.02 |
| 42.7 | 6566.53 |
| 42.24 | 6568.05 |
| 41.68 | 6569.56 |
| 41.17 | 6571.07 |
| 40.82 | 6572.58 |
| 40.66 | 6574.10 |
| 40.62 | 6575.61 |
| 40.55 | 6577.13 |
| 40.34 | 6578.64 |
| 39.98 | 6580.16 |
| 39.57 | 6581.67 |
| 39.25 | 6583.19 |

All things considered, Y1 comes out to 0.9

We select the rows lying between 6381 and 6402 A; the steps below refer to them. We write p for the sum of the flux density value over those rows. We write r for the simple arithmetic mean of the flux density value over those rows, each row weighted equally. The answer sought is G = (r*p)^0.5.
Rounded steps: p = 586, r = 41.9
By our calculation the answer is 157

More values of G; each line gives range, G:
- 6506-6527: 159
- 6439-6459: 155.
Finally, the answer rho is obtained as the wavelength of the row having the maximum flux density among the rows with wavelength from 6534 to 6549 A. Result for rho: 6537.87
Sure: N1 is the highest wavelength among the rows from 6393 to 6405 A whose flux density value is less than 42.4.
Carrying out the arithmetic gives 6403.78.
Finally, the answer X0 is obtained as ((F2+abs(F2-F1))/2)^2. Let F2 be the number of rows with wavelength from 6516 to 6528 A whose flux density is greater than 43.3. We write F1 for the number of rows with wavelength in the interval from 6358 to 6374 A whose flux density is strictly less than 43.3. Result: 30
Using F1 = 11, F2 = 0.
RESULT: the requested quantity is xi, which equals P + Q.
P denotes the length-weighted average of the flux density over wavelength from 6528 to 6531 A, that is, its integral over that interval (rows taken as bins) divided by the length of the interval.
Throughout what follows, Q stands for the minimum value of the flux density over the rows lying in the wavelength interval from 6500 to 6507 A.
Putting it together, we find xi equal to 83.3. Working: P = 40.0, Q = 43.22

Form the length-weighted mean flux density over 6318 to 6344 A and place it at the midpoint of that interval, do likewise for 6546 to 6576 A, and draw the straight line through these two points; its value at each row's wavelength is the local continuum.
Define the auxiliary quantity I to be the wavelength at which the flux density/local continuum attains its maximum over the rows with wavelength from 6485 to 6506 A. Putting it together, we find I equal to 6498.85 A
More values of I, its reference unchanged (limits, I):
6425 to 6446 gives 6427.41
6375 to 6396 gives 6390.52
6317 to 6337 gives 6336.31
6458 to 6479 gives 6476.44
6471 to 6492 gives 6491.37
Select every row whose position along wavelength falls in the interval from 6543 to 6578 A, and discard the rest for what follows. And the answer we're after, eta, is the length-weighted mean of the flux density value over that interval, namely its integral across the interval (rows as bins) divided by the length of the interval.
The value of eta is 41.2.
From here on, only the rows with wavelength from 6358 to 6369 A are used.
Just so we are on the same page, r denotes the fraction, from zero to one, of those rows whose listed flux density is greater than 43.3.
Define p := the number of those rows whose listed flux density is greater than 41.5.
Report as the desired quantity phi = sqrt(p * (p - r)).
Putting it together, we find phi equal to 0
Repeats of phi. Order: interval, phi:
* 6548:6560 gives 2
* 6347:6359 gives 2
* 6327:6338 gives 8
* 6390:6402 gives 5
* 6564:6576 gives 4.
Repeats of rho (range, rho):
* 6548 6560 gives 6558.98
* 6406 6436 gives 6409.68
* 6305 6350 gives 6336.31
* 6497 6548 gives 6498.85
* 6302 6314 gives 6302.84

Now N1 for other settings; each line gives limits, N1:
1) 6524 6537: 6534.86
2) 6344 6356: 6355.30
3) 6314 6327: 6326.10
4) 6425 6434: 6433.34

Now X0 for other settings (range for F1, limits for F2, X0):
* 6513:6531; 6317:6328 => 25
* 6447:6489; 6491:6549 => 81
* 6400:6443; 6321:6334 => 144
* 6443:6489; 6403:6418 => 110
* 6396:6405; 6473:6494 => 16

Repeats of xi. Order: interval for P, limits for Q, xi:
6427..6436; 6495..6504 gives 85.6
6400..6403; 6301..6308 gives 82.9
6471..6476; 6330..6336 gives 86.8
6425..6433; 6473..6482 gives 85.7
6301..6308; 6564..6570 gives 84.5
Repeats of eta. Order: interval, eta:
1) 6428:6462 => 41.2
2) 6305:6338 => 42.8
